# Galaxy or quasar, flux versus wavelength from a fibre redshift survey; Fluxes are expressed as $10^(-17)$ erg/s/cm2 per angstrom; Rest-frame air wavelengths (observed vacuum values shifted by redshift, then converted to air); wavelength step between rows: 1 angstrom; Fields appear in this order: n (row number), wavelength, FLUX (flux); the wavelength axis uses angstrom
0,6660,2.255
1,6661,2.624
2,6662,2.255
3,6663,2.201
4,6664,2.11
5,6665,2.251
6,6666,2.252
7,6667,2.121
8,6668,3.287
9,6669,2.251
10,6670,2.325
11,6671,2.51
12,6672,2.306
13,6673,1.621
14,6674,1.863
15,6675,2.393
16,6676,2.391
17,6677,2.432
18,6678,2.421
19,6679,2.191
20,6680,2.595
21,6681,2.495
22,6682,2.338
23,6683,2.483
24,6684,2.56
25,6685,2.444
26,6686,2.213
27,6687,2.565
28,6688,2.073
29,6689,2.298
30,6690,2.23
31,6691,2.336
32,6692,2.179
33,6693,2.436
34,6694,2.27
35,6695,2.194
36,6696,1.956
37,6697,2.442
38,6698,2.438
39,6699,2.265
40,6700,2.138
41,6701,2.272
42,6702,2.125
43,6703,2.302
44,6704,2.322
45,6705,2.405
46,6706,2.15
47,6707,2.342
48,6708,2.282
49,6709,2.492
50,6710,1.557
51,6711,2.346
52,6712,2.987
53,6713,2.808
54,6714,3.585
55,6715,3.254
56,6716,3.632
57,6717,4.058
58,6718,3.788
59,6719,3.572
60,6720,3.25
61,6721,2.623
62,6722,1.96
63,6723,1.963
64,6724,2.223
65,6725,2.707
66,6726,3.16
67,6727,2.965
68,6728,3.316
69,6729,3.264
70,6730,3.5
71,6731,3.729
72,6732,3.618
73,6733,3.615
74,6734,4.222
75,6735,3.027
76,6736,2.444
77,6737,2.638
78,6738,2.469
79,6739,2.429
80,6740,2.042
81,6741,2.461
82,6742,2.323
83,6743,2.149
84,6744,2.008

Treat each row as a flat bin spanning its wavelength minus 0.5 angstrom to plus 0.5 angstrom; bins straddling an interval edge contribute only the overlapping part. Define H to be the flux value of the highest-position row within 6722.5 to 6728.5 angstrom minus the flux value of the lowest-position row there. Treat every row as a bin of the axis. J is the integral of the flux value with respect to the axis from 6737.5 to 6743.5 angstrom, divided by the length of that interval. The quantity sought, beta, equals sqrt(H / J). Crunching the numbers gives 0.76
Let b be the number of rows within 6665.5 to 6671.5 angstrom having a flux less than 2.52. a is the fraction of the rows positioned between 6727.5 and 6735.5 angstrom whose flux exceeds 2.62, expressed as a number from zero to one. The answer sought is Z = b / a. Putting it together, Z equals 5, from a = 1.00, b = 5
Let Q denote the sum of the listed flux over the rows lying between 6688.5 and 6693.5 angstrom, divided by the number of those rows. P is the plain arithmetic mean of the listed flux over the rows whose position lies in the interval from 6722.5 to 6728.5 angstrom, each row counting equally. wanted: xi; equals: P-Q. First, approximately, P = 2.72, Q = 2.30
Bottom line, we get 0.4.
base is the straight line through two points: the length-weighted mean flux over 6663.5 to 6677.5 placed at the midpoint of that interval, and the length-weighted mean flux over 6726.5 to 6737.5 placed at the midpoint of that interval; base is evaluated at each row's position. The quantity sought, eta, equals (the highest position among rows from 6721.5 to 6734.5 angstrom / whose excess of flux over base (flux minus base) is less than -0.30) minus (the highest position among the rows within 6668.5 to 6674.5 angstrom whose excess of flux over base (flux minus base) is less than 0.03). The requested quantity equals 51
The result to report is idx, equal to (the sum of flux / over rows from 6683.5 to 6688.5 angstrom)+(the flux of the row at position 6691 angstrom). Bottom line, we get 14.2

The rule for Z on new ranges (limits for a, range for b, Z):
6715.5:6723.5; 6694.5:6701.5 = 9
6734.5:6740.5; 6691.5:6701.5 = 30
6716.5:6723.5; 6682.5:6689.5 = 7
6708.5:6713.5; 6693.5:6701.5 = 20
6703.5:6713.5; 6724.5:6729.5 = 0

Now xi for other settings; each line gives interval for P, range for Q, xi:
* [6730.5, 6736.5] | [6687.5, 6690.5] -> 1.2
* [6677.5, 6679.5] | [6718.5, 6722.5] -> -0.5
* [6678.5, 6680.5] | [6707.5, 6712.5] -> 0.1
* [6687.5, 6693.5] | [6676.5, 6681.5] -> -0.2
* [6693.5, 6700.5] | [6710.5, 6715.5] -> -0.8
